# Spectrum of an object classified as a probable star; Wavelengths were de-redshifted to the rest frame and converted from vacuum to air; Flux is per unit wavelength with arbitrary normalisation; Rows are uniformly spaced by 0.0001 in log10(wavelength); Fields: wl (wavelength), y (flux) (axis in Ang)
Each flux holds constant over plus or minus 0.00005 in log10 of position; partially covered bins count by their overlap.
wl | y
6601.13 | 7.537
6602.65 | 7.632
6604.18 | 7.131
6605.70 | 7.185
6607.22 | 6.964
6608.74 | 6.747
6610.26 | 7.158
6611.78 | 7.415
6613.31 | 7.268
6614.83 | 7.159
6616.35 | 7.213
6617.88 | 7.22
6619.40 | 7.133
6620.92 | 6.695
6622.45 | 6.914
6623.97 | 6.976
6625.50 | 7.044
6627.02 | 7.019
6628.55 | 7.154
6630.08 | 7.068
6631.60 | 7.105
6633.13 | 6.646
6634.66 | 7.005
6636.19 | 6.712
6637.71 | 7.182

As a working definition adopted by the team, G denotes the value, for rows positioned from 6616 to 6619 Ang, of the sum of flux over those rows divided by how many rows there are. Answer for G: 7.22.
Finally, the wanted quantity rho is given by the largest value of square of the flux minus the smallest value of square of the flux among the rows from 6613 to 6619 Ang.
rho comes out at 2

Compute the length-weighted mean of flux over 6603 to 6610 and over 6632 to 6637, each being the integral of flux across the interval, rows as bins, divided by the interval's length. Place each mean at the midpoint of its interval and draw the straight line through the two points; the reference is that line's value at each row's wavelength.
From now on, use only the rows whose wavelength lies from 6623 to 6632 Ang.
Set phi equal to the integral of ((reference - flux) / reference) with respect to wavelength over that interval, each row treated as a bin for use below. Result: -0.24 Ang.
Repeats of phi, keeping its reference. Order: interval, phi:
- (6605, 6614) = -0.12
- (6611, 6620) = -0.34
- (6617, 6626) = -0.10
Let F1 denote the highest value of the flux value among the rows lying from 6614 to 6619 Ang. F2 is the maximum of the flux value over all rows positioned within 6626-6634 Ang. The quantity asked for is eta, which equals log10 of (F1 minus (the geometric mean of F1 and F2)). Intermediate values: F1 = 7.22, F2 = 7.154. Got -1.5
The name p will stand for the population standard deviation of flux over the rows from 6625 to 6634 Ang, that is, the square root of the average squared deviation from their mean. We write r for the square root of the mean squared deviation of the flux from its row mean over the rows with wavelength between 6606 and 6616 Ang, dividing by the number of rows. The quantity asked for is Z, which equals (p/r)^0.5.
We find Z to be 0.88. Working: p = 0.17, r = 0.21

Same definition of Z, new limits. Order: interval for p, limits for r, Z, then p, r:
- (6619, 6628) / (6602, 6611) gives 0.72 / 0.14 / 0.27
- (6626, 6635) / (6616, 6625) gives 0.94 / 0.17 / 0.19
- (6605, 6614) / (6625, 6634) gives 1.14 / 0.22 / 0.17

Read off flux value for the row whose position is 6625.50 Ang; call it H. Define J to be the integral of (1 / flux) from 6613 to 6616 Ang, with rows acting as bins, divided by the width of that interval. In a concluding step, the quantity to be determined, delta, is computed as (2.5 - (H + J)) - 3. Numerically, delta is -7.68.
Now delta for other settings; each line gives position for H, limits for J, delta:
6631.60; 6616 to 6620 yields -7.74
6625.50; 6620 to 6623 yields -7.69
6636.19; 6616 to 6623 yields -7.35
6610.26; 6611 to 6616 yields -7.80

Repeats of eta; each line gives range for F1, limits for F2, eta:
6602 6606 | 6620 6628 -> -0.5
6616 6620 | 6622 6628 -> -1.1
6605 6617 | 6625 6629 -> -0.9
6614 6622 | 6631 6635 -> -1.2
